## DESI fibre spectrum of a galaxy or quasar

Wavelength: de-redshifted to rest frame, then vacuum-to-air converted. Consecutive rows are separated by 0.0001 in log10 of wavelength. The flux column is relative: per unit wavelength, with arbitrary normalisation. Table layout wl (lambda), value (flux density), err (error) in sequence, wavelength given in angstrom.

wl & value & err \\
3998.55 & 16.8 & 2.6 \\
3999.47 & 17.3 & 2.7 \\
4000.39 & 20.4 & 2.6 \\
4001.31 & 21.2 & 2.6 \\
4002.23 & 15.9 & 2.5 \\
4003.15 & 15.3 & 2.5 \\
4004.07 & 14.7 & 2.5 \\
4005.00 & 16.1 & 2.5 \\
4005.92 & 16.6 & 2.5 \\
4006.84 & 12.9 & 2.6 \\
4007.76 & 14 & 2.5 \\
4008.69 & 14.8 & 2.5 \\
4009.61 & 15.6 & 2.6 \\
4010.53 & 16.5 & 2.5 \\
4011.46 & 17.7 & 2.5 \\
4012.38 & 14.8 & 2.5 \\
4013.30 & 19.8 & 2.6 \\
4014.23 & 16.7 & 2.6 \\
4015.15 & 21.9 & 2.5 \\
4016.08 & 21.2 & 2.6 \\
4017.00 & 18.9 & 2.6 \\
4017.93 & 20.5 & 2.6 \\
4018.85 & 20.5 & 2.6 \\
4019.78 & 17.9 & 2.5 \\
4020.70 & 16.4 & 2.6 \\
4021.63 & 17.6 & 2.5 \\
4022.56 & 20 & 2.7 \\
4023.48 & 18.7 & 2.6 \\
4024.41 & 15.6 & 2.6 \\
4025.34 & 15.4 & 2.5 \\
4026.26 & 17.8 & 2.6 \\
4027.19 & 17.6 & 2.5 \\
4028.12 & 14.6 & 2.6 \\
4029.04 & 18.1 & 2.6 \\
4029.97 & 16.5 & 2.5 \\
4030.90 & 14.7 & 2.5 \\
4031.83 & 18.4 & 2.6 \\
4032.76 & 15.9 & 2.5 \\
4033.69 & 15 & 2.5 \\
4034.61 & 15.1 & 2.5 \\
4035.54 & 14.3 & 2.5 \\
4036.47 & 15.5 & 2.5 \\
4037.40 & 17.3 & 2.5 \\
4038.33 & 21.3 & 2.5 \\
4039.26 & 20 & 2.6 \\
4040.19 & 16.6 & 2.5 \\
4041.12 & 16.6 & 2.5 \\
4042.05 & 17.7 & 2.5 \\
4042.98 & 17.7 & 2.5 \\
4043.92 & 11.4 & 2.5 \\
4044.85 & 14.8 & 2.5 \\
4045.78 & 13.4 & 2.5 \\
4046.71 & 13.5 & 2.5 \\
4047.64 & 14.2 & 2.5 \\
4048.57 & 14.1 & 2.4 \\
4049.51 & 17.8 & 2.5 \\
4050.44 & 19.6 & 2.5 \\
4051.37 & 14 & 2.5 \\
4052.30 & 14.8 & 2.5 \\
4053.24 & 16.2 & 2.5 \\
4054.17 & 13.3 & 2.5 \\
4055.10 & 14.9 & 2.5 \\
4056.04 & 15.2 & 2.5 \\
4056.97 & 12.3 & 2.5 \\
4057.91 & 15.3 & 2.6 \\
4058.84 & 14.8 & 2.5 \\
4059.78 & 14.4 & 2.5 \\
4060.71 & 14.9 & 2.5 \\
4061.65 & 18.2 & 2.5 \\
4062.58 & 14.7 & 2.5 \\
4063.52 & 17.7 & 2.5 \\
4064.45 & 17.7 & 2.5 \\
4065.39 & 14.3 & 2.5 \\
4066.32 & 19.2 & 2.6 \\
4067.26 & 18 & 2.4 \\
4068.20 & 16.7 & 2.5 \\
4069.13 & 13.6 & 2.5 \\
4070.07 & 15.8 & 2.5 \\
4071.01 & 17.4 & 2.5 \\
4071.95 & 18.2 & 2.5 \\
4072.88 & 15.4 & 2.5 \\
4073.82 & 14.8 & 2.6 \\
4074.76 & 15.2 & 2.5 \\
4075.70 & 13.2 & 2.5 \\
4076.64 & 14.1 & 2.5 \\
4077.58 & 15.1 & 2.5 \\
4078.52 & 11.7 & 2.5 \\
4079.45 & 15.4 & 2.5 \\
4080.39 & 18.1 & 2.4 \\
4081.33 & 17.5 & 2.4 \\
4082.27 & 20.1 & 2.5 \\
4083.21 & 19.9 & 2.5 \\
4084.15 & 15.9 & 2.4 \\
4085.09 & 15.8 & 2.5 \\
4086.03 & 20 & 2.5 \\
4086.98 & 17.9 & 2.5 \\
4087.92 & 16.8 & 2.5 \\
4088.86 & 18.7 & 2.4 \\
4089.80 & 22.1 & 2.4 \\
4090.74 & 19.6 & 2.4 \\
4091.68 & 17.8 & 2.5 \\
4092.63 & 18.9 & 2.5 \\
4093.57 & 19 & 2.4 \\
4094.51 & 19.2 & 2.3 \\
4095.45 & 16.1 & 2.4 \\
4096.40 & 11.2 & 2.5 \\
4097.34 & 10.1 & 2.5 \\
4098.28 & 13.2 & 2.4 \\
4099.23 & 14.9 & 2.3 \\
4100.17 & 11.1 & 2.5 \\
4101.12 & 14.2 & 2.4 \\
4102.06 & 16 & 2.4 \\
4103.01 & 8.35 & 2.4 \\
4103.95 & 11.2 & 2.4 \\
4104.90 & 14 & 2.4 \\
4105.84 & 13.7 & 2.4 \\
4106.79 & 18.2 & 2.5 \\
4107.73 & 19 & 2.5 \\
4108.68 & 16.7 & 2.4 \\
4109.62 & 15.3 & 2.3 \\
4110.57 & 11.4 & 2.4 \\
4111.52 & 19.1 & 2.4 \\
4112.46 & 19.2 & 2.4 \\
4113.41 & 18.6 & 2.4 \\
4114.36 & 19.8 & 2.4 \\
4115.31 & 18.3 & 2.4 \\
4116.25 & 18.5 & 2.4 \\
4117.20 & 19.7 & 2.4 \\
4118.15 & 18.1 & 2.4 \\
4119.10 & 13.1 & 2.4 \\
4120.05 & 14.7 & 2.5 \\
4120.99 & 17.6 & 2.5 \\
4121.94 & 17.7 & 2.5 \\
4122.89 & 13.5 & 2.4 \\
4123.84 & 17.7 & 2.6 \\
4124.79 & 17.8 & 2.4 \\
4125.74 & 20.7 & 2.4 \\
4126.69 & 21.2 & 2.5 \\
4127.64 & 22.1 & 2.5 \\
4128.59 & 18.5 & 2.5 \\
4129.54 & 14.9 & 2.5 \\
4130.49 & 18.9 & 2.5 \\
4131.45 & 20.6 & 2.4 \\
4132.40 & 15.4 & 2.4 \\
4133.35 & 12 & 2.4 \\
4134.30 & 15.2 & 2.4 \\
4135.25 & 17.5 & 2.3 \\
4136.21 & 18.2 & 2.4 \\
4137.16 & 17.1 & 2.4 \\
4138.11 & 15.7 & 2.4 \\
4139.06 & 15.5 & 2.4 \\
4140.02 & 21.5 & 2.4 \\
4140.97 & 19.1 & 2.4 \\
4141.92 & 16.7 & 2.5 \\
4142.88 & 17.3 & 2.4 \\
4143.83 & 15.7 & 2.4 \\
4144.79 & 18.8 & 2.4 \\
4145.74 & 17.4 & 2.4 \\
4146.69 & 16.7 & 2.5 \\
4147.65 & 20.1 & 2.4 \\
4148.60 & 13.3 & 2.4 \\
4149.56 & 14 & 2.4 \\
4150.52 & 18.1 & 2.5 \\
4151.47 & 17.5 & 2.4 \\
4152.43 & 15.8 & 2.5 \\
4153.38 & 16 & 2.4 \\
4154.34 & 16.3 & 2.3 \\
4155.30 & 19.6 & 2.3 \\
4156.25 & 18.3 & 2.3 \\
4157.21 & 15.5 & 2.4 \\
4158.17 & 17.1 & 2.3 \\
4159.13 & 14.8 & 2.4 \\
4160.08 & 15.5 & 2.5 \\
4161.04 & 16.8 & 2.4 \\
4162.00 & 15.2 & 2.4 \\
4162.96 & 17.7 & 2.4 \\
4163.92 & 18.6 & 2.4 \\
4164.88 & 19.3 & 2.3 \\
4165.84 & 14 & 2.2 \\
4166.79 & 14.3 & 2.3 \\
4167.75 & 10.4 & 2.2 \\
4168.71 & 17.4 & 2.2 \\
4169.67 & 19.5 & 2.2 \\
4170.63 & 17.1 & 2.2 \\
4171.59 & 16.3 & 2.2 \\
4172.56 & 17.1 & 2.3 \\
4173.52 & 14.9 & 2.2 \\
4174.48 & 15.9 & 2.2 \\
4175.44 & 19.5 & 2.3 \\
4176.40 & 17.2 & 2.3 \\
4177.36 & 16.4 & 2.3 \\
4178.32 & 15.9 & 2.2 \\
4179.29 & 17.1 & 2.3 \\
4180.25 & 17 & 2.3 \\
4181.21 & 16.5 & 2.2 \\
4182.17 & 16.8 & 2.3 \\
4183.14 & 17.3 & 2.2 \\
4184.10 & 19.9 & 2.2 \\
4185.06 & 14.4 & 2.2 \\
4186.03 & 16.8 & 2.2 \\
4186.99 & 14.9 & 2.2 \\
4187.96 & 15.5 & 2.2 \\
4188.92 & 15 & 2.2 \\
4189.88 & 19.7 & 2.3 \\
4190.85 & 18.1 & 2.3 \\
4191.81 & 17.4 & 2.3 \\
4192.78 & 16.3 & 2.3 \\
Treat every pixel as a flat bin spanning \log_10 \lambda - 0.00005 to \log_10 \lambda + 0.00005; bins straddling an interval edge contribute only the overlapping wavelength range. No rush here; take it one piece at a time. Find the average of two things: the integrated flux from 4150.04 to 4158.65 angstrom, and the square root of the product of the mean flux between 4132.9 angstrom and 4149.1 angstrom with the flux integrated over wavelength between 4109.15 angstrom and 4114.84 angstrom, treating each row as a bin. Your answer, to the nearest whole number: 94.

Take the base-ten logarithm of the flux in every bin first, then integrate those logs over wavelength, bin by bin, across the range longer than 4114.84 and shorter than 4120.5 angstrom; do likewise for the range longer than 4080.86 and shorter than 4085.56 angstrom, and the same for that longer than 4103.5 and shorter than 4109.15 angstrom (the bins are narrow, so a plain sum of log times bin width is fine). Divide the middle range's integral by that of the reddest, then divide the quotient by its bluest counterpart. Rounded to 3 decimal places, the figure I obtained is 0.164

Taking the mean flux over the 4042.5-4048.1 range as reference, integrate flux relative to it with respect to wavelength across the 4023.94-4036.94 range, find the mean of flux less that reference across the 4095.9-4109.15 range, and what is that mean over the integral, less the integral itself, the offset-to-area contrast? -14.7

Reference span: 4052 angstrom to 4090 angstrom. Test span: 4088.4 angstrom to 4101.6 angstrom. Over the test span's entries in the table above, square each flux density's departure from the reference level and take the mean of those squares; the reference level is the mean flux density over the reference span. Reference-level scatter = 13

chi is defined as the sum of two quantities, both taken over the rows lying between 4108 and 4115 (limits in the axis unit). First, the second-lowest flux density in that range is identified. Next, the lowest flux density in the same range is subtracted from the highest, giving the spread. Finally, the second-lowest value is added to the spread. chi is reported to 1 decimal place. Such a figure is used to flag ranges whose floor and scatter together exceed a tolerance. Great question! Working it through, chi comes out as 23.7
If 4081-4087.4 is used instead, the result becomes 20.2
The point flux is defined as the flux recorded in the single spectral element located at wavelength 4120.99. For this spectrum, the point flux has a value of 17.6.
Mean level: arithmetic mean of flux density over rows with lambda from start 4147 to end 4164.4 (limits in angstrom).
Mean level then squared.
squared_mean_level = 278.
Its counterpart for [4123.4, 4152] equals 306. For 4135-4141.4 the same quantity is 317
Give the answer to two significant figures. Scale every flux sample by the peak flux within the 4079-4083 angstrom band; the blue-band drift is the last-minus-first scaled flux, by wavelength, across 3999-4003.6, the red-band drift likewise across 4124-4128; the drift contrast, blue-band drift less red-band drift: -0.31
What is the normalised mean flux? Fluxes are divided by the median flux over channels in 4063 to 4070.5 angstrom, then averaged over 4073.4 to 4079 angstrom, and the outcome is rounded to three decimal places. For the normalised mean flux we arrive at 0.815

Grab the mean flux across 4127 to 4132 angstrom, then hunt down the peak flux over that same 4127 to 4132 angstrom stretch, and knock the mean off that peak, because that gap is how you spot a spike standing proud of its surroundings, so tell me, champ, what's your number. 3.10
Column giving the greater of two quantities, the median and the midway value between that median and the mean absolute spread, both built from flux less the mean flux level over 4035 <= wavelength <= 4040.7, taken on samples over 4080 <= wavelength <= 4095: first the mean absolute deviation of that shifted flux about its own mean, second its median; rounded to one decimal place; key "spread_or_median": 1.3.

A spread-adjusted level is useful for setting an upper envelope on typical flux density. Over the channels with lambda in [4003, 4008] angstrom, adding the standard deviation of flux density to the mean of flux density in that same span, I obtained 16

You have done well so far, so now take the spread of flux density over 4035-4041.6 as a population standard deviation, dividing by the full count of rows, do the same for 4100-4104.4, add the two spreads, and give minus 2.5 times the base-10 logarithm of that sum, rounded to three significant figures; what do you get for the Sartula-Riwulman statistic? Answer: -1.74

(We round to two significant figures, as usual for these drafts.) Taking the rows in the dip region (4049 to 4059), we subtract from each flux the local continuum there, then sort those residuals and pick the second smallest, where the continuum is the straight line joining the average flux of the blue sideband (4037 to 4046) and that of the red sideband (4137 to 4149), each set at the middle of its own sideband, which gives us -3.5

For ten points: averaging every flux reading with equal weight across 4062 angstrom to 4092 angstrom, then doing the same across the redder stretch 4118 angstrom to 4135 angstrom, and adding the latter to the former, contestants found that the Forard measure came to 34.0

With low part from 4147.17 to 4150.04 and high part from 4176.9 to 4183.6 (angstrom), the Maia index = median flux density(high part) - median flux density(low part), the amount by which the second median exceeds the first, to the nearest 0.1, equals 2.8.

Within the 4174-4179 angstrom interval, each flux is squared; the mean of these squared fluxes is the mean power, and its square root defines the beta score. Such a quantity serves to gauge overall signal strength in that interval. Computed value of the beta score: 17.0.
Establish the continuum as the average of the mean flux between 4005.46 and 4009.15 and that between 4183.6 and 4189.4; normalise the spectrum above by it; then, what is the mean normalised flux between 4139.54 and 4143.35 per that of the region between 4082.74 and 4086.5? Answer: 1.04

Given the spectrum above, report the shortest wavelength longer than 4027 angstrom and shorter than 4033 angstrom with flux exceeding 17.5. 4027.19 angstrom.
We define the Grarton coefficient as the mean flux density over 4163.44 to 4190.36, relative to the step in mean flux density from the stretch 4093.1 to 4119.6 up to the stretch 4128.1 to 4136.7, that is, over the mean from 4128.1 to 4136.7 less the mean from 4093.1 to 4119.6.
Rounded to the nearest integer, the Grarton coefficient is 14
